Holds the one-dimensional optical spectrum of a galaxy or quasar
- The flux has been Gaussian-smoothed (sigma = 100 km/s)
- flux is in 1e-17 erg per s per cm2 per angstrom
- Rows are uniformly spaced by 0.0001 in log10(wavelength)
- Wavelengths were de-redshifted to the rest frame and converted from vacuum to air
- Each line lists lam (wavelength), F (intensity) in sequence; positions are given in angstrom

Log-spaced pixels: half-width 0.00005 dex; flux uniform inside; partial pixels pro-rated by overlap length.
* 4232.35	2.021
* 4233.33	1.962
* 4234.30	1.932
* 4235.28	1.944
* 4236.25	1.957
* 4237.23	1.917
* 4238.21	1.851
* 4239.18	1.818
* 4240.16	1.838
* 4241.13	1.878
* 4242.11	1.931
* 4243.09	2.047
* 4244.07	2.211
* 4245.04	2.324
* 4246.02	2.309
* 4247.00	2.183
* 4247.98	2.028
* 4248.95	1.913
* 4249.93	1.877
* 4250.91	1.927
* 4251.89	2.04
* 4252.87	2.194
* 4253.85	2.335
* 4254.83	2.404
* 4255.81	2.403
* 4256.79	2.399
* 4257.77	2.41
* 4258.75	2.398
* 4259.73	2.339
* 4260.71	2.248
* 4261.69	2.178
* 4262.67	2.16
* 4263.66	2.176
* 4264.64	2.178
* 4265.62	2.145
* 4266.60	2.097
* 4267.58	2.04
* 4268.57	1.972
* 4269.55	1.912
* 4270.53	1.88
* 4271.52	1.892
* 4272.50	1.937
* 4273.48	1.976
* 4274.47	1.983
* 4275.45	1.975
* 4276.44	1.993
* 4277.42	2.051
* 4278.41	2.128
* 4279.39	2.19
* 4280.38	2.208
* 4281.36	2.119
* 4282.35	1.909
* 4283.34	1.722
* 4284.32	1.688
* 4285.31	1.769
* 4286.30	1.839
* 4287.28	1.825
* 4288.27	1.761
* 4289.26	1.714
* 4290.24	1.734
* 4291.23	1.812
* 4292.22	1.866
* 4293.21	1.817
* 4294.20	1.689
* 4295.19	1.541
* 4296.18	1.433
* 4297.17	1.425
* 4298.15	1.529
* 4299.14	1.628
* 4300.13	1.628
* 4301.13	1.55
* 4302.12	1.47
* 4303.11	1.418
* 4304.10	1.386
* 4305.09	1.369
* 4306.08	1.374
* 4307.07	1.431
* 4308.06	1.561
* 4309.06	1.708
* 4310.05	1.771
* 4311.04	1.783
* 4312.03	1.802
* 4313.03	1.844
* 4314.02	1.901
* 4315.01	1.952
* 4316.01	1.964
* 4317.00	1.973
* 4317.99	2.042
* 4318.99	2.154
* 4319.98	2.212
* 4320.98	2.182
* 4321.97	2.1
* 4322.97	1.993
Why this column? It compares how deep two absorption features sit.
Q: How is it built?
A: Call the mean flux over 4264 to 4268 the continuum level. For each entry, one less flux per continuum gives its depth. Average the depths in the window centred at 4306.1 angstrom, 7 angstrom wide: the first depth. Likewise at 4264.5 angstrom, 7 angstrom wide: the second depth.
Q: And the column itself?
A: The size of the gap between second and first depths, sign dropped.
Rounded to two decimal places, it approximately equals 0.32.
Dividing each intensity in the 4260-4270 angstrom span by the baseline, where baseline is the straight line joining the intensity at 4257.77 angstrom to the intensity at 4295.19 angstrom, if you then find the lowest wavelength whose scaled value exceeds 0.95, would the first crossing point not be 4260.71 angstrom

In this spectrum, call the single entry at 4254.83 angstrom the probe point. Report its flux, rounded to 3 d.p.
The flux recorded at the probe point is 2.404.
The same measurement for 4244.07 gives 2.211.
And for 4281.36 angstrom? 2.119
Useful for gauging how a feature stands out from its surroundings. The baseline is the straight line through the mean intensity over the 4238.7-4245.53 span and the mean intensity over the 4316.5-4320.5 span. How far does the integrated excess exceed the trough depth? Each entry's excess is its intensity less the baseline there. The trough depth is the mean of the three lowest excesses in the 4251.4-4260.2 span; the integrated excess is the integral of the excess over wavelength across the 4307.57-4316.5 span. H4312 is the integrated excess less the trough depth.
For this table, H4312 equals -2.7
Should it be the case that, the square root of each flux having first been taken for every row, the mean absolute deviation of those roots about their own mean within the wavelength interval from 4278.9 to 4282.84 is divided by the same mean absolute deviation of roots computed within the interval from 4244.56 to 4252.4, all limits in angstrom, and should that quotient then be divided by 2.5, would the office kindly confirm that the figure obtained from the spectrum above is 0.27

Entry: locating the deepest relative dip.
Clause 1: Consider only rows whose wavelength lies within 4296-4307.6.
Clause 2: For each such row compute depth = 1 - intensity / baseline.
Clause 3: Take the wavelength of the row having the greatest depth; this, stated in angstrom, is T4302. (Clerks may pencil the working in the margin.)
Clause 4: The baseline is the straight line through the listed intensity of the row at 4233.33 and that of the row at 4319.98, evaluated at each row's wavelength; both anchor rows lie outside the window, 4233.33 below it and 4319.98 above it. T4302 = 4305.09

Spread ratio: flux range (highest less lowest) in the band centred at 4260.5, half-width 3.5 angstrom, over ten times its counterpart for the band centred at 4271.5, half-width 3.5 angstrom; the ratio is 0.24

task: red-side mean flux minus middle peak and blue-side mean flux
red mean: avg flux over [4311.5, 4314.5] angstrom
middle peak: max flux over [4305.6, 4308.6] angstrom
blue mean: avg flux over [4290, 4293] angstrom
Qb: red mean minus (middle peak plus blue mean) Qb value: -1.52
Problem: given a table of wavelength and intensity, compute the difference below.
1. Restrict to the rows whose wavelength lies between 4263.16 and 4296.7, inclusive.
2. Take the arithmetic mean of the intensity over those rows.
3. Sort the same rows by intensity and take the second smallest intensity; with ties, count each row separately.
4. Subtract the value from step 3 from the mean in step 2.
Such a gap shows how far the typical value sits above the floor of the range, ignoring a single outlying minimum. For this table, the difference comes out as 0.37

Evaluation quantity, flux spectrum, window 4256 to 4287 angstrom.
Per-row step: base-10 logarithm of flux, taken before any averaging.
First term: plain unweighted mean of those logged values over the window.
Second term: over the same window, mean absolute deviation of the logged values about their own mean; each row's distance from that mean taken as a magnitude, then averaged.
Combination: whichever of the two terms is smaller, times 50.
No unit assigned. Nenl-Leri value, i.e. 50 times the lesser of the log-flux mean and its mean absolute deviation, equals 1.67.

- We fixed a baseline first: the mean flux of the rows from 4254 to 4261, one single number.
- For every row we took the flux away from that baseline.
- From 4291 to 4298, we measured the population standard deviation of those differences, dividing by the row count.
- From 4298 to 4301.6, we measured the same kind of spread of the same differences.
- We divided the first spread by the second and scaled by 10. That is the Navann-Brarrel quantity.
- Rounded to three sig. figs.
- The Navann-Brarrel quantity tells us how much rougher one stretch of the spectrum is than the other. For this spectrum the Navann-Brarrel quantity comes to 38.8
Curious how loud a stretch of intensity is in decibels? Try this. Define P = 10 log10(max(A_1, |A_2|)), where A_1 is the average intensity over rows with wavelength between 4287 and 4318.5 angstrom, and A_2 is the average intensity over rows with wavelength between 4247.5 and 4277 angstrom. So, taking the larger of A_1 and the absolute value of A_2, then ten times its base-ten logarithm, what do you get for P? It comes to 3.25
